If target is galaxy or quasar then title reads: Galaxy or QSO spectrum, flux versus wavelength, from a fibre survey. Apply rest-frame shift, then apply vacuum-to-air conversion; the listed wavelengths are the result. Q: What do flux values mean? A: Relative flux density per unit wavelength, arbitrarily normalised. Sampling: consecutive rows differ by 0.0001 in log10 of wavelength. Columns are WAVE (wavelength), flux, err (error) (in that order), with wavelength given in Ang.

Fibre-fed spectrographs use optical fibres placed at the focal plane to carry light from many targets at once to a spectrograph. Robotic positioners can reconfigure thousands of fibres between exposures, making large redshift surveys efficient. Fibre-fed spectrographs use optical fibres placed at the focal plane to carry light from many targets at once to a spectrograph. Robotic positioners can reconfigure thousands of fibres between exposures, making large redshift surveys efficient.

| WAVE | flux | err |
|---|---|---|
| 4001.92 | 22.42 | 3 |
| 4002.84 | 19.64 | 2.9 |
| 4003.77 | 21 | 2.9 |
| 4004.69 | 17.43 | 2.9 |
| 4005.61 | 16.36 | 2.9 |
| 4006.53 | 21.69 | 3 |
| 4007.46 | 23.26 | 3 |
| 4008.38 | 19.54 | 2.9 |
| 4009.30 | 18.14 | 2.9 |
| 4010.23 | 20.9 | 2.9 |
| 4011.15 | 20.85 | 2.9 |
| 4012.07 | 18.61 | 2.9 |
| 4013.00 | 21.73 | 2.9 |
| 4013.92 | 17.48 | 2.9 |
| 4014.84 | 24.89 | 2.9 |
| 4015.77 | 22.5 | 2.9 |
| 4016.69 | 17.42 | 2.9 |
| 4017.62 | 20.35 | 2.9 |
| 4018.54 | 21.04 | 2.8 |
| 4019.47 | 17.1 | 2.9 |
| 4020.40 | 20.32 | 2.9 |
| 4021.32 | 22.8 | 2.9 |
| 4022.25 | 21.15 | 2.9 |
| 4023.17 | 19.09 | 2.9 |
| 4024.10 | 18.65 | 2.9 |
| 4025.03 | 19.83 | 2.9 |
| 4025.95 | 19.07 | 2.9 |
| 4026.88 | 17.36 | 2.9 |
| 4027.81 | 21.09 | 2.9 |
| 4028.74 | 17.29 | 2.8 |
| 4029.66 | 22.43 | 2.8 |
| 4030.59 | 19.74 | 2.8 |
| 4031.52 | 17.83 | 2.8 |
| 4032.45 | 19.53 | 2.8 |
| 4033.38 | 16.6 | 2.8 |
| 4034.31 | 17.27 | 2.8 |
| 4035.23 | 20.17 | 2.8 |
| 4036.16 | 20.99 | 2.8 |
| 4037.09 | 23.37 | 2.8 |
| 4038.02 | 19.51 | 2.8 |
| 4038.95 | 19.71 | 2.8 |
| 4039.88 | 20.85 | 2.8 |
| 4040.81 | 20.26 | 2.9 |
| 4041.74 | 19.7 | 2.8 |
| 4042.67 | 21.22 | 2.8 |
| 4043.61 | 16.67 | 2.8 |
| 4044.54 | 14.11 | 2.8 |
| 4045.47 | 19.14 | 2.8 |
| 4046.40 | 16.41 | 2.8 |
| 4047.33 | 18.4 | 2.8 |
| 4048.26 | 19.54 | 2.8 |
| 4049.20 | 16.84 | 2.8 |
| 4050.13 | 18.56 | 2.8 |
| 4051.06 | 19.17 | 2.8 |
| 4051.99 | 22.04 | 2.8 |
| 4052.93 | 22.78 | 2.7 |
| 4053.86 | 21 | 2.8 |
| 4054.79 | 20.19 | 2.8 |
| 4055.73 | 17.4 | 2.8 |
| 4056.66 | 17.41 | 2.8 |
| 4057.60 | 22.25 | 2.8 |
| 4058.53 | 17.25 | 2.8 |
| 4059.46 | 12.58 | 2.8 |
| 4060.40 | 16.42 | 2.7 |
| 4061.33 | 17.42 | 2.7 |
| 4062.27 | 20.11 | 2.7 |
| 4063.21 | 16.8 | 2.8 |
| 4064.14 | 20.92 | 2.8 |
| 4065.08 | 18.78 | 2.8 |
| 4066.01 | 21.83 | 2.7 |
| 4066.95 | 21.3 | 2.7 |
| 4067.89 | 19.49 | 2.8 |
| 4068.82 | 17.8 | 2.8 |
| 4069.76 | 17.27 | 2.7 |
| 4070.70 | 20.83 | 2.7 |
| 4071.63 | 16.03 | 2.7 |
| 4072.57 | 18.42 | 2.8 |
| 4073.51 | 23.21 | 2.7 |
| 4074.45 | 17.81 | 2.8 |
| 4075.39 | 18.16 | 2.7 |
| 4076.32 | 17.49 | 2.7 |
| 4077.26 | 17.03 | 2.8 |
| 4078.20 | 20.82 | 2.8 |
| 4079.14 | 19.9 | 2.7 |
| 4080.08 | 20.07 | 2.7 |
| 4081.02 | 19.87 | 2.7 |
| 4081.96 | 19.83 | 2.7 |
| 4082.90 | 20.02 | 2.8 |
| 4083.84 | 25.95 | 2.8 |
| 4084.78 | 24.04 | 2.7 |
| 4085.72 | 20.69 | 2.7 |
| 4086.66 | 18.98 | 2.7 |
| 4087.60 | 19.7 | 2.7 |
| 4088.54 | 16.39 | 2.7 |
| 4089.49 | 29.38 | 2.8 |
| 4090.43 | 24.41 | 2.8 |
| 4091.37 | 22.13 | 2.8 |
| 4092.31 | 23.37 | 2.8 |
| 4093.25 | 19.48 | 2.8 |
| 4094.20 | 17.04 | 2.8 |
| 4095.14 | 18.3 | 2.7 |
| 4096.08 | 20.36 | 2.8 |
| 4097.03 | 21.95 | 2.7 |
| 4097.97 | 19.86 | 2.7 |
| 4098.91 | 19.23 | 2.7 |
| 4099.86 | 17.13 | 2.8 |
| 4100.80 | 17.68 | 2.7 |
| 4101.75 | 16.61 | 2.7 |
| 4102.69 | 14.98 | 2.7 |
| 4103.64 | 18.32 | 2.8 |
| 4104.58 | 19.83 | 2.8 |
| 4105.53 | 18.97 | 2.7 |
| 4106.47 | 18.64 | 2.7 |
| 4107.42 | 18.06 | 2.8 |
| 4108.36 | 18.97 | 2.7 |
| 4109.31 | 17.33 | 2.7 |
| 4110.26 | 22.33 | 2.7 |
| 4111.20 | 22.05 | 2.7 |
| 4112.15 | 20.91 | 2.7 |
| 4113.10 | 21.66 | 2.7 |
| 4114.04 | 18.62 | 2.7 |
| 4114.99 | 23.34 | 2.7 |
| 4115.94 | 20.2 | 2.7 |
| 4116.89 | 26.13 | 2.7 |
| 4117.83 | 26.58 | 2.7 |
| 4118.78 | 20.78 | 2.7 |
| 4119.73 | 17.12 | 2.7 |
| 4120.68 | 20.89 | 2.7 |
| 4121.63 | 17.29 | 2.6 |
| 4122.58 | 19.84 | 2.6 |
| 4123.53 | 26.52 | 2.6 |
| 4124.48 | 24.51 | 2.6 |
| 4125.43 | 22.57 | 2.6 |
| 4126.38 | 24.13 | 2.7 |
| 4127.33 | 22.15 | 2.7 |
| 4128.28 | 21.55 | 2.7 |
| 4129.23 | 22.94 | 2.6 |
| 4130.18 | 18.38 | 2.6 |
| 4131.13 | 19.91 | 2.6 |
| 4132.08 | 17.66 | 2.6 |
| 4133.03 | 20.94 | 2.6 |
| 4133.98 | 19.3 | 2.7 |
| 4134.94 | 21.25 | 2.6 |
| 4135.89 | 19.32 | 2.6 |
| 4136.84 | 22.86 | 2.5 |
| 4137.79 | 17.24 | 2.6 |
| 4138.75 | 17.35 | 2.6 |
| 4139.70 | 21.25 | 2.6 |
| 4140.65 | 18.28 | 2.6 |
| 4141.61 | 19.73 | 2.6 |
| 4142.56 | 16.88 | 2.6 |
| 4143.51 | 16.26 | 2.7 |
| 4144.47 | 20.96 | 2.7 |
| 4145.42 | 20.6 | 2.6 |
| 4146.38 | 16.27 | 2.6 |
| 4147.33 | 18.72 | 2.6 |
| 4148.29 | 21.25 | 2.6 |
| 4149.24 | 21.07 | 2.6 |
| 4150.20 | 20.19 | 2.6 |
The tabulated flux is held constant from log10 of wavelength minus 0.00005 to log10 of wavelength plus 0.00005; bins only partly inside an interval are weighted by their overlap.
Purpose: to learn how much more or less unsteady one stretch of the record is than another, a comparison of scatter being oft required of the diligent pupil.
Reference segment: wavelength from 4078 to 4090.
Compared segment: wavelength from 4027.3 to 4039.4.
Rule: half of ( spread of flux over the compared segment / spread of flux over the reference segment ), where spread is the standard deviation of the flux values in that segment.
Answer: 0.30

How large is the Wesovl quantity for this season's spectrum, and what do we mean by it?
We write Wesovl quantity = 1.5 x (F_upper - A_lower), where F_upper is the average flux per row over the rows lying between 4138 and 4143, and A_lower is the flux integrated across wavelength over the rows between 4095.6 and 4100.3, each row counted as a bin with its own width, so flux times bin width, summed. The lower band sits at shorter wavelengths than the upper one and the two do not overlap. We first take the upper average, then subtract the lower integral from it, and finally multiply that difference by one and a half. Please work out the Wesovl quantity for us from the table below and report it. -111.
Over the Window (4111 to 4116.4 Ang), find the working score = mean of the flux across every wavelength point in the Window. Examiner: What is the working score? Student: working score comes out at 21.1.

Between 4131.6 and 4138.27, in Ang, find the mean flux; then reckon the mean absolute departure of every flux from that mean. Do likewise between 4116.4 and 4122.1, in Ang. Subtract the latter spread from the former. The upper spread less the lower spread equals -1.64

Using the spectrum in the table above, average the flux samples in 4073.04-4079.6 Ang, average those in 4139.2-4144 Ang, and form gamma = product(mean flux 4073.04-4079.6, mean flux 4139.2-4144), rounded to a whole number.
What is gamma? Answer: 355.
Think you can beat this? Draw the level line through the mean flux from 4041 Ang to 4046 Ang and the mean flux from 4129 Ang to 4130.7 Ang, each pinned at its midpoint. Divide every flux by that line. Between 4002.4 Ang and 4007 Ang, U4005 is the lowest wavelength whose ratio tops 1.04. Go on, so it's 4002.84 Ang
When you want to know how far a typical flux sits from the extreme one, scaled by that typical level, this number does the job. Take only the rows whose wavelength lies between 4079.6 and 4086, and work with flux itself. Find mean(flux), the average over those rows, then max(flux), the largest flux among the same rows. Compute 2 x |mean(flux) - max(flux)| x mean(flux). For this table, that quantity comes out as 191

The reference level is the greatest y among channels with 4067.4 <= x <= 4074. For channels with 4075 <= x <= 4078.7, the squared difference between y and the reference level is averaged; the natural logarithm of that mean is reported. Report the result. 3.24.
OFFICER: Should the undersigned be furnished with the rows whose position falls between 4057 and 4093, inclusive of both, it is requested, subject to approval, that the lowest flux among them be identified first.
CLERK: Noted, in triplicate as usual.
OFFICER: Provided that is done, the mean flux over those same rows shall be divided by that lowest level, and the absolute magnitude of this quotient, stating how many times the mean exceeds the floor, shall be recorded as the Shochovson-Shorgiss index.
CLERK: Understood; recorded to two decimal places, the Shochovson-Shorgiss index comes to 1.58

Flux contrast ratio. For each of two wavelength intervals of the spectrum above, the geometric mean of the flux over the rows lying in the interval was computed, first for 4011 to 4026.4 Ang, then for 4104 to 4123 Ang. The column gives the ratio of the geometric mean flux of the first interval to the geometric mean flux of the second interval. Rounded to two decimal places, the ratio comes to 0.99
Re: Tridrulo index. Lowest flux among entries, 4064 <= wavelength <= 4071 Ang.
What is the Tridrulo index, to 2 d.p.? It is 17.27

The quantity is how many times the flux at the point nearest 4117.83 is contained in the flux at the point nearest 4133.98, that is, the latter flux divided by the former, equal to 0.73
